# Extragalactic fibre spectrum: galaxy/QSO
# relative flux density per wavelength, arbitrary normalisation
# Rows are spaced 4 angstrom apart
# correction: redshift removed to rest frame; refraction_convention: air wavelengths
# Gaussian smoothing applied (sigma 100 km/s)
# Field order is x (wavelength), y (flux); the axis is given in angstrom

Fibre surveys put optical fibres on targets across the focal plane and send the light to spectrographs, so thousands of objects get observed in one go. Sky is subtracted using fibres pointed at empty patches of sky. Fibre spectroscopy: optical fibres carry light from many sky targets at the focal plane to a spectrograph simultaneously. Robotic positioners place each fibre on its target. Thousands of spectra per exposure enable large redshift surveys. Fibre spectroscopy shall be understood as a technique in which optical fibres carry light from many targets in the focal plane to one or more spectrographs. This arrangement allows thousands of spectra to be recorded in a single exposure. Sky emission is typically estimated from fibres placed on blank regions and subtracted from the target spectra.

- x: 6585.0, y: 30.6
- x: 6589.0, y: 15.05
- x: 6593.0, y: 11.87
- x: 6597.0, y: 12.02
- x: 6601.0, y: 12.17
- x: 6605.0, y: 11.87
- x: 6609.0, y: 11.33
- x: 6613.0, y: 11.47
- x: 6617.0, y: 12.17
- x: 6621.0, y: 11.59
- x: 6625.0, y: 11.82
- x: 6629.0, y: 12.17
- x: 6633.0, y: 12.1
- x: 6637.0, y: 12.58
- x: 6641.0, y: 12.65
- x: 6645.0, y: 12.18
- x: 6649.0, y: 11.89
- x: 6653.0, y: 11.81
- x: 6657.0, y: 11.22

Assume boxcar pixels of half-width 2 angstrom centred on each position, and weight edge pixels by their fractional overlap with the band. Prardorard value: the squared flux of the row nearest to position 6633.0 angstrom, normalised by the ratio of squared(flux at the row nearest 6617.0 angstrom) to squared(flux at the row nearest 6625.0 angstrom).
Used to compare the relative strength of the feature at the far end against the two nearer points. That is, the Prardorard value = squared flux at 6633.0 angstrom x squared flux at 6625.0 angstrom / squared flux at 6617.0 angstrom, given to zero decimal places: 138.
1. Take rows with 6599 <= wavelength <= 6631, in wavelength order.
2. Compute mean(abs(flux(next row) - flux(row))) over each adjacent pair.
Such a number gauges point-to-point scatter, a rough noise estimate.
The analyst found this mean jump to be 0.41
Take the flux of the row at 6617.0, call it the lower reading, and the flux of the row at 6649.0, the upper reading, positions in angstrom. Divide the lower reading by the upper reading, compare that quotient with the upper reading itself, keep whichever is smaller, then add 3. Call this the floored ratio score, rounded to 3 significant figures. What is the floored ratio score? 4.02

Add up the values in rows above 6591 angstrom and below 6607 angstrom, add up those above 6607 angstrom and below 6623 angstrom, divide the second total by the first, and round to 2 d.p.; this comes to 0.97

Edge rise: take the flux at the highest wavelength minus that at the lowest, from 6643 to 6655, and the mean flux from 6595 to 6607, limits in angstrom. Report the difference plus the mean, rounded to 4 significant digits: 11.65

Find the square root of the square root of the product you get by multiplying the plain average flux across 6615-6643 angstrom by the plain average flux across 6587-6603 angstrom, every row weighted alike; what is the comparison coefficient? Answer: 3.53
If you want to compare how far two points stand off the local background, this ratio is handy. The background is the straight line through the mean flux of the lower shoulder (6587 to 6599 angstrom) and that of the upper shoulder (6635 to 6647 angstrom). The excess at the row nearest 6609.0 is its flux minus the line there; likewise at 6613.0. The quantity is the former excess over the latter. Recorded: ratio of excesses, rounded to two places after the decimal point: 1.14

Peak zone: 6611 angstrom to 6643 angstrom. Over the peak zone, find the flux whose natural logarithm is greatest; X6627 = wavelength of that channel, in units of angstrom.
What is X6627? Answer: 6641.0 angstrom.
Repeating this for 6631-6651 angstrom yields 6641.0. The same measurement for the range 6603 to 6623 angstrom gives 6617.0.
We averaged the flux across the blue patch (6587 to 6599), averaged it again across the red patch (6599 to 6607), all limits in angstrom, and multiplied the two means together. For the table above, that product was 156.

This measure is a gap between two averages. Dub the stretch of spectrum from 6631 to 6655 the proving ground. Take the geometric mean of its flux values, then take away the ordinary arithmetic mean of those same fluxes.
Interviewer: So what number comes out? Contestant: -0.0041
